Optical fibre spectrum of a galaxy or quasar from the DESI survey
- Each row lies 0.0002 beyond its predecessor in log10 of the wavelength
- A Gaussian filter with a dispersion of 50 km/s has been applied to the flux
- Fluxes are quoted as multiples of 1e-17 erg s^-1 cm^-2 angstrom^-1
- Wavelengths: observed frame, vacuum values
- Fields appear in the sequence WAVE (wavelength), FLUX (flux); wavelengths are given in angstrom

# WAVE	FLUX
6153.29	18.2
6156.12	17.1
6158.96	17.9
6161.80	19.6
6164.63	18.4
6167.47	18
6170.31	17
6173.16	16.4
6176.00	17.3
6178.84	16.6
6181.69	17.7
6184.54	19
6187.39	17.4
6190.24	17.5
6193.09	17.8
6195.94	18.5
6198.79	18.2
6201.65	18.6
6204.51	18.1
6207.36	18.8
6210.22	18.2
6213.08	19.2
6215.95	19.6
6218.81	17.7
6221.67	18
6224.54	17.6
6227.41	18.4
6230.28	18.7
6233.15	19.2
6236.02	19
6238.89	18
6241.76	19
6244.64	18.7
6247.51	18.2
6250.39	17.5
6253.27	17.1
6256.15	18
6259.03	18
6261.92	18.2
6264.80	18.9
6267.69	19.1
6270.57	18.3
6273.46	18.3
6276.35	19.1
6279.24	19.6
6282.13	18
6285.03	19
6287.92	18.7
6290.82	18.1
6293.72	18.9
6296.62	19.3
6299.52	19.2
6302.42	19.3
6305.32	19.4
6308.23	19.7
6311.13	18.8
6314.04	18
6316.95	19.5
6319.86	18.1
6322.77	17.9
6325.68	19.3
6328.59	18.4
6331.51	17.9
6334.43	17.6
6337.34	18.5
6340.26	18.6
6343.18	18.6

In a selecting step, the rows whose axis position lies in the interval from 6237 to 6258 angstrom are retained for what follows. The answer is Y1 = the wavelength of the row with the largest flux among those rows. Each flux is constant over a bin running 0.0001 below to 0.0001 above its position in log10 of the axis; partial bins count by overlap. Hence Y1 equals 6241.76 angstrom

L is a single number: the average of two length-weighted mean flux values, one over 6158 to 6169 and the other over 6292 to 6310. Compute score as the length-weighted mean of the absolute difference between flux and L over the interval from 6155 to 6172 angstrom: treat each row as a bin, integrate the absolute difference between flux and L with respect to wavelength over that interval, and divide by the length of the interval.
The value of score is 1.1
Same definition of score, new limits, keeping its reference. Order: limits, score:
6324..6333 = 0.6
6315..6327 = 0.7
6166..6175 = 1.7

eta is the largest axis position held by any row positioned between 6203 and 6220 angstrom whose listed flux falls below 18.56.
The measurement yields 6218.81 angstrom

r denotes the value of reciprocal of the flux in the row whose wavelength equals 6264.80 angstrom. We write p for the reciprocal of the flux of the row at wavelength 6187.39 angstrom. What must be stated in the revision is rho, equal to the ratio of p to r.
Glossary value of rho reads 1.09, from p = 0.057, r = 0.053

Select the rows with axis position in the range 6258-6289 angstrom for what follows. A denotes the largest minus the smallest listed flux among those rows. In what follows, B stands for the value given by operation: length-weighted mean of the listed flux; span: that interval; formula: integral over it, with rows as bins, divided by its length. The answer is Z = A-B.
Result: -17.1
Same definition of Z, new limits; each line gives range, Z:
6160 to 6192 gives -14.5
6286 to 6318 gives -17.3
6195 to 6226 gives -16.4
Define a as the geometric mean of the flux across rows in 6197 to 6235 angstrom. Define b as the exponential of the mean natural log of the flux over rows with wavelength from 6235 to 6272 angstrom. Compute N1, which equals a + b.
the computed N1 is 36.8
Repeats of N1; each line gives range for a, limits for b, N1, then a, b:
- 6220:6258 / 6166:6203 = 35.9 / 18.3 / 17.7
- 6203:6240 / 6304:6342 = 37.1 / 18.5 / 18.6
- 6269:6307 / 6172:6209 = 36.7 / 18.9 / 17.8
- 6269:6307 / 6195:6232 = 37.3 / 18.9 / 18.4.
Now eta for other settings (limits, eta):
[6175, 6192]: 6190.24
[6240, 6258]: 6256.15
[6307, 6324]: 6322.77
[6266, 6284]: 6282.13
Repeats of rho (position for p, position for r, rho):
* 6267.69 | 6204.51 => 0.95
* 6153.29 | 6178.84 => 0.91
